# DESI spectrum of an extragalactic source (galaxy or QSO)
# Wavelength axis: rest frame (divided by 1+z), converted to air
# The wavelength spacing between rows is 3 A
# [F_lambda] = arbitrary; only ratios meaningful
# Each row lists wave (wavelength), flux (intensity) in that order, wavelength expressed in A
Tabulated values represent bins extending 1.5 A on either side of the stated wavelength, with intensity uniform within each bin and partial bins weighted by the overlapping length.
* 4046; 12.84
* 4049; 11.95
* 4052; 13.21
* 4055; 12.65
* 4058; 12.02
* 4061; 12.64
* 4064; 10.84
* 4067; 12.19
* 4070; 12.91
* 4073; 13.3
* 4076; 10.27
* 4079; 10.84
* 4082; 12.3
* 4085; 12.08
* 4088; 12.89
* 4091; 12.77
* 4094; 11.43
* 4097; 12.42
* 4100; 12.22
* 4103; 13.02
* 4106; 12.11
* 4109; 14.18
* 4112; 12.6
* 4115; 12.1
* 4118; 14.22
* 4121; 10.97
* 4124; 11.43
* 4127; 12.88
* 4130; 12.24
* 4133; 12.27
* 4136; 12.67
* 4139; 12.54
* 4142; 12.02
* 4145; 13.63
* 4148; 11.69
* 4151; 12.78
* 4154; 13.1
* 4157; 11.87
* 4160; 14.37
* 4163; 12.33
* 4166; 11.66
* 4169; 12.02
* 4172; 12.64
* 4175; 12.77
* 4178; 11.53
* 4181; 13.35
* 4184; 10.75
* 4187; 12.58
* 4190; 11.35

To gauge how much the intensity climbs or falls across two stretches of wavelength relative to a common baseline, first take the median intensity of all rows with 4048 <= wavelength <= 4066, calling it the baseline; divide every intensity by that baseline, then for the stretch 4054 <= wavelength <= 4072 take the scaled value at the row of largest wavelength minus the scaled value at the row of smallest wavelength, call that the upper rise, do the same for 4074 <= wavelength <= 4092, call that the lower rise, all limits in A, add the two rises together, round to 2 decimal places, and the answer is 0.22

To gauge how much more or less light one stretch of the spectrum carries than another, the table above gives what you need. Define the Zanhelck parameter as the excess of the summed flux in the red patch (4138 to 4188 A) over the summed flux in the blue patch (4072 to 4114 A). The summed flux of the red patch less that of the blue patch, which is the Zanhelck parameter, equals 39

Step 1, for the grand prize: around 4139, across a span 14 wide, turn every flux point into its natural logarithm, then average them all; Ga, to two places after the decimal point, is 2.53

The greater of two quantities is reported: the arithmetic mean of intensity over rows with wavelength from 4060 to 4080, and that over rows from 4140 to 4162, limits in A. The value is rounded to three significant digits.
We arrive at 12.8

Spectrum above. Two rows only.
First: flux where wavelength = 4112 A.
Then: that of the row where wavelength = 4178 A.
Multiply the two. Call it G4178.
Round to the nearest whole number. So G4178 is 145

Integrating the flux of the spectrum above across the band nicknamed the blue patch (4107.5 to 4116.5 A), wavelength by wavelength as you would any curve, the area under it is 116.6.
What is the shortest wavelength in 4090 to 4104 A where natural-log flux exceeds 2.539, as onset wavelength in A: 4091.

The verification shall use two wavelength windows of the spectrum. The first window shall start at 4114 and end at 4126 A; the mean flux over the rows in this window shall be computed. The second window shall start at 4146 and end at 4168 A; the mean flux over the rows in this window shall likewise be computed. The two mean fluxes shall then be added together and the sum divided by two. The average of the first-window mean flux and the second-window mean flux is 12.4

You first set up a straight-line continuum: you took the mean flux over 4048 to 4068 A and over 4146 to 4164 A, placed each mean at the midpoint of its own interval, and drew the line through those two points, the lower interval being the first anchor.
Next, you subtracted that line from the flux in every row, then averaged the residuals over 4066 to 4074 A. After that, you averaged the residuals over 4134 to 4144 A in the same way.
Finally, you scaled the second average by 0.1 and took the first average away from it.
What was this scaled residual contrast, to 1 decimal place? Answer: -0.5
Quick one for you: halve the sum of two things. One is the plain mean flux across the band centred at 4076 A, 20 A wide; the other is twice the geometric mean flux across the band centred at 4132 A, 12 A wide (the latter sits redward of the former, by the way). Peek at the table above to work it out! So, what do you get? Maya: 18.5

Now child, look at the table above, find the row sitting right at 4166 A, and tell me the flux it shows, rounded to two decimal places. 11.66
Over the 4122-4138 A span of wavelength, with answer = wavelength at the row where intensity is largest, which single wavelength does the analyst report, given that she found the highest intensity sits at 4127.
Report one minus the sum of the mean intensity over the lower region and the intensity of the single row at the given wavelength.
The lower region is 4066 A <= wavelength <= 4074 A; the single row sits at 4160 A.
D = -26.2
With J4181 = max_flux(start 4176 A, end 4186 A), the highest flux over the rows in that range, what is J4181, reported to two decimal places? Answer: 13.35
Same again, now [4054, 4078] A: 13.30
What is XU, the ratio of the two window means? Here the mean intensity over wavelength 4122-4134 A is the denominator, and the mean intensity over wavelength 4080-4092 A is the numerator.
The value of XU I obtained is 1.02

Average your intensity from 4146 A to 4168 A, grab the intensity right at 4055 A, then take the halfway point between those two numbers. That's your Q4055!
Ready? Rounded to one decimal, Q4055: 12.6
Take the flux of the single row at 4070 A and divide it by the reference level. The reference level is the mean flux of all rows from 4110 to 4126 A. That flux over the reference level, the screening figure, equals 1.05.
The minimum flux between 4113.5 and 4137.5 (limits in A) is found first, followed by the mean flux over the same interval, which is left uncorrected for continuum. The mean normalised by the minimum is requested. 1.13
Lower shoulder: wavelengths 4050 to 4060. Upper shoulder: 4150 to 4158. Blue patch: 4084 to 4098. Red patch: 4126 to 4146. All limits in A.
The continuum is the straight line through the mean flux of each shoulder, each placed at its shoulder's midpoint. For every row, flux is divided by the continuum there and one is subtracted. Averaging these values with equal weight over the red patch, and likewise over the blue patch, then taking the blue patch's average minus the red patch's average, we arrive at -0.02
